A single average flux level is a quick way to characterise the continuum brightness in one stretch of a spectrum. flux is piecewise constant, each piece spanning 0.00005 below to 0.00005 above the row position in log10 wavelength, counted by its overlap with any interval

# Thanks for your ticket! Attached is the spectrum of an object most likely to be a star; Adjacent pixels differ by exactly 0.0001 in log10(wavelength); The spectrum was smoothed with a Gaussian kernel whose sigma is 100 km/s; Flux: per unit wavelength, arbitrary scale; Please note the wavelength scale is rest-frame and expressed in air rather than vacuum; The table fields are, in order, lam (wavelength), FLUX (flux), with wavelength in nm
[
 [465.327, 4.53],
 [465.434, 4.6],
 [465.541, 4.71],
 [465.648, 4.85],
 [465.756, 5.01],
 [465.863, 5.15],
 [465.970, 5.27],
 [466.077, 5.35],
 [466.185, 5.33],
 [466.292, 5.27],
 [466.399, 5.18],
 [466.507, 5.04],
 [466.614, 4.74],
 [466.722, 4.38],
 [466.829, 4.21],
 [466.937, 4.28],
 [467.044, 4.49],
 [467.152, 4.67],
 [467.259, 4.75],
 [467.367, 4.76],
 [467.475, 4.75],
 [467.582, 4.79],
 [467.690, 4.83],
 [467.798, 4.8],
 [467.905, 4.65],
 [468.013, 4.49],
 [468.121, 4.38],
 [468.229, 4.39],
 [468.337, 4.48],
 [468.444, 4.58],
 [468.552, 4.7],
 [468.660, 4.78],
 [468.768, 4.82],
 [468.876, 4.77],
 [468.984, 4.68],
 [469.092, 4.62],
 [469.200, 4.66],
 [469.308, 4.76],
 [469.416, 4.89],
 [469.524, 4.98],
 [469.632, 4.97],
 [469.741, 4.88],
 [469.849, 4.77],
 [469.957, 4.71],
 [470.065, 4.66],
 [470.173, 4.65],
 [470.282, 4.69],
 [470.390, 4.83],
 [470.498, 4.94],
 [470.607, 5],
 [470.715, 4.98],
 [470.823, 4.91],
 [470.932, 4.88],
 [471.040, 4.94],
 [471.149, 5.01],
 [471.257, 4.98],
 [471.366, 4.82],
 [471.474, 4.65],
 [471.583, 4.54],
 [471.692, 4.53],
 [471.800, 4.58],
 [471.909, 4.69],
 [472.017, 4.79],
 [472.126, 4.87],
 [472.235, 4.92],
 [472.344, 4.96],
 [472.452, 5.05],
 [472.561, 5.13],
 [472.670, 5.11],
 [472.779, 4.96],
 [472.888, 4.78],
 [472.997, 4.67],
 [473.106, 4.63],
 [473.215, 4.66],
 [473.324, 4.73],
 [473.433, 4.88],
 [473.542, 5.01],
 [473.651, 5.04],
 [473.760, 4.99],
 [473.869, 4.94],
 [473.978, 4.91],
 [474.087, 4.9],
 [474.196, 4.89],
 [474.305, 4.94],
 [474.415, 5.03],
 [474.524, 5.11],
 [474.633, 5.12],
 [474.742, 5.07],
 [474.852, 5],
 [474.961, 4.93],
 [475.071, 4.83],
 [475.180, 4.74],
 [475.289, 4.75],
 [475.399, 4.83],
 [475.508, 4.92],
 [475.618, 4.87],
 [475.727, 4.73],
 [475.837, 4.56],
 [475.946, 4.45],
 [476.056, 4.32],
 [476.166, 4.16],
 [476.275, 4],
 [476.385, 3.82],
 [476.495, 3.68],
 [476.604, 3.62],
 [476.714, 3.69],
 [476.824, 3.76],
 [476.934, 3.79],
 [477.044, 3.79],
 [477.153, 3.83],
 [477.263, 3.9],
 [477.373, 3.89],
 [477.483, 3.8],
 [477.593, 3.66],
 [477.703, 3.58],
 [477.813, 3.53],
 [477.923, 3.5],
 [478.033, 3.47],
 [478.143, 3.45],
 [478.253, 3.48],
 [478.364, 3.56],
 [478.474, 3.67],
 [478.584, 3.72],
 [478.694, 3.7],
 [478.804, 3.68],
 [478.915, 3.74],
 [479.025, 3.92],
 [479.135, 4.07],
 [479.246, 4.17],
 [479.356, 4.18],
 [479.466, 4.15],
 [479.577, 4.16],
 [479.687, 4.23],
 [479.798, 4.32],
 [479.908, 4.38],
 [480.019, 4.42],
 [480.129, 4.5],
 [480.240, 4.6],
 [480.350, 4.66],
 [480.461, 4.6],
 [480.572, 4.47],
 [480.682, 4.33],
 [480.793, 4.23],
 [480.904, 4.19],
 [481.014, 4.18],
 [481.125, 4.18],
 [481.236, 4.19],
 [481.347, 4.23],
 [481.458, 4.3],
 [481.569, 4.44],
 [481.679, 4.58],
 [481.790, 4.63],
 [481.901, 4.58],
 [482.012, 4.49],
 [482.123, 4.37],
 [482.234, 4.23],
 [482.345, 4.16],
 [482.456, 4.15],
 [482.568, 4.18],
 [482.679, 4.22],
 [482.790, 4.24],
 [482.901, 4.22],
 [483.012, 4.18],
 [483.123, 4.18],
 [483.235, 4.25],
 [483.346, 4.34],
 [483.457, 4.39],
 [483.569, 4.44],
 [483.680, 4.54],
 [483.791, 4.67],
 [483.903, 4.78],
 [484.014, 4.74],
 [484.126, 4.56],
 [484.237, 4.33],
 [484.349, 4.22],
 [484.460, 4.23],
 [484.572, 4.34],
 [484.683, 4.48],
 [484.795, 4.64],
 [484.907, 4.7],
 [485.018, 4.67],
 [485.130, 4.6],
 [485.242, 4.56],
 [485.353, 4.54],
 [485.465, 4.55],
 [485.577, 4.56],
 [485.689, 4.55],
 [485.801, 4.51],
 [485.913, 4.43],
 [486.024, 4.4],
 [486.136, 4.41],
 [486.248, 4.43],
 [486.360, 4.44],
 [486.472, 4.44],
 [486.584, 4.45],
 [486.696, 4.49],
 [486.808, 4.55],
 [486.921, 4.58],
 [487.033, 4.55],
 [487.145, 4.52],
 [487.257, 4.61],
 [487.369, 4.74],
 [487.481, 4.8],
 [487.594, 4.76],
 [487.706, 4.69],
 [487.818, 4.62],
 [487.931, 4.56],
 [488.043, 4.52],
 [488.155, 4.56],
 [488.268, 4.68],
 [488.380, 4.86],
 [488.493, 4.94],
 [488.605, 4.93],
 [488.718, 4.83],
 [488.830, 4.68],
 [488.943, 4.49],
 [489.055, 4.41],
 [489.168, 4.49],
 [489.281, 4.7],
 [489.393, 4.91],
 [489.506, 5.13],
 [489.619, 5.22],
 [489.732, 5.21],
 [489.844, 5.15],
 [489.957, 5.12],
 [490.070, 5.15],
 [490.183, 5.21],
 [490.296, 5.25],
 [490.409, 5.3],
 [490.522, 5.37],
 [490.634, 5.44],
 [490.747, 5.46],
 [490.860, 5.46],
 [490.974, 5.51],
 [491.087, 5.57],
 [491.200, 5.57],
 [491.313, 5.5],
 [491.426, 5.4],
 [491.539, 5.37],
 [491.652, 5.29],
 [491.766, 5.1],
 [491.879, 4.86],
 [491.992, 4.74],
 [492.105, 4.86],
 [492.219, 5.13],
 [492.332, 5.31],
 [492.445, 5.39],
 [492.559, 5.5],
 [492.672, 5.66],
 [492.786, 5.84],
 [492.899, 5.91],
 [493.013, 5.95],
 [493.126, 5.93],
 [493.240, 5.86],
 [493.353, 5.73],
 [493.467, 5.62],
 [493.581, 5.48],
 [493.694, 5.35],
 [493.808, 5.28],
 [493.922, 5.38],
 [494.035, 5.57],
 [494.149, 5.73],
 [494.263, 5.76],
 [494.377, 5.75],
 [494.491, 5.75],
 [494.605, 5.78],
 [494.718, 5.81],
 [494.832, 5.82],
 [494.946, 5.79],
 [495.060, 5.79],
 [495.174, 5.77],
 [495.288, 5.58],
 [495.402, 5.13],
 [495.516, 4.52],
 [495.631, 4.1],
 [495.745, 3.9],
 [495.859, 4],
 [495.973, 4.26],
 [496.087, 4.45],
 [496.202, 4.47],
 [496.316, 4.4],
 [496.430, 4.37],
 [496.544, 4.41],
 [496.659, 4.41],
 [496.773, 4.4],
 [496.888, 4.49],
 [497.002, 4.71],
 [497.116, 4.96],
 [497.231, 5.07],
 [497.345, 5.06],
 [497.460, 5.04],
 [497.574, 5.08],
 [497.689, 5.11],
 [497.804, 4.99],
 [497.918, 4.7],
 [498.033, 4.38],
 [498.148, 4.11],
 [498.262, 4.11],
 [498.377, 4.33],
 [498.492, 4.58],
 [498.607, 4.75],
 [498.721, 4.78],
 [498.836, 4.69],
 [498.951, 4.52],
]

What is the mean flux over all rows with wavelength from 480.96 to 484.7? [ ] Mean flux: 4.36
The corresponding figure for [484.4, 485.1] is 4.51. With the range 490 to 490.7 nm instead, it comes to 5.29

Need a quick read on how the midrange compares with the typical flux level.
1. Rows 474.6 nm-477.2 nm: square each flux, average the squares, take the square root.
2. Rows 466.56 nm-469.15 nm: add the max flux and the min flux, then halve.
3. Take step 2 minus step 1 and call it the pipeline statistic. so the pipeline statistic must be 0.10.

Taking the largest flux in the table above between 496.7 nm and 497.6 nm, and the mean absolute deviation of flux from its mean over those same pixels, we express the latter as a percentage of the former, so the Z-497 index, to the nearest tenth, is 4.7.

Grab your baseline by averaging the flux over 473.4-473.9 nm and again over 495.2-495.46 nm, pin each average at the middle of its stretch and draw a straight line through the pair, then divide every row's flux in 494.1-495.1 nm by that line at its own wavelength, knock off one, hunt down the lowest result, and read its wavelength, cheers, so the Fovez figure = 494.149 nm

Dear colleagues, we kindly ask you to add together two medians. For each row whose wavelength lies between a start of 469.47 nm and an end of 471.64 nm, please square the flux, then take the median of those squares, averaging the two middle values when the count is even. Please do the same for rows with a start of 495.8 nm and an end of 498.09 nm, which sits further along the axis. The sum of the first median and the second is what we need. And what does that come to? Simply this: 44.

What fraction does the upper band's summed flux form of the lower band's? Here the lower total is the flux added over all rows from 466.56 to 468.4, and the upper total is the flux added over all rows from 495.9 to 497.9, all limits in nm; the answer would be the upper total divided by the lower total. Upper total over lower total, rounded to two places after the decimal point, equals 1.02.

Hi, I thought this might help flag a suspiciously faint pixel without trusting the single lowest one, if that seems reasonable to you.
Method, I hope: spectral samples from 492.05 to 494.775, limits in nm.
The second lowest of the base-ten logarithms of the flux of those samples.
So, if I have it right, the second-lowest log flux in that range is 0.710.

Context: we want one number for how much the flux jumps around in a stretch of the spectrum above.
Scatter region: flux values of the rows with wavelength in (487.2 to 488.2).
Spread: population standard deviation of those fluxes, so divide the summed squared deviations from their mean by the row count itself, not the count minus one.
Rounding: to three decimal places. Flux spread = 0.094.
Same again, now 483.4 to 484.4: 0.179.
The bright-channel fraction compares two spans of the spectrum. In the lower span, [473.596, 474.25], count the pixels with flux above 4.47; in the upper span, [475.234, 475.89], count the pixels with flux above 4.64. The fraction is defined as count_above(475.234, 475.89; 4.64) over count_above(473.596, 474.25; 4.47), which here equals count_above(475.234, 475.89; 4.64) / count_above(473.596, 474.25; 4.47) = 0.8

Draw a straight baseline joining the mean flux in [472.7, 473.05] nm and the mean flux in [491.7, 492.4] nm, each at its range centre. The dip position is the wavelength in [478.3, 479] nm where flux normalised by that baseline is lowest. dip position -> 478.364 nm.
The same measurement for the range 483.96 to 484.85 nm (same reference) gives 484.349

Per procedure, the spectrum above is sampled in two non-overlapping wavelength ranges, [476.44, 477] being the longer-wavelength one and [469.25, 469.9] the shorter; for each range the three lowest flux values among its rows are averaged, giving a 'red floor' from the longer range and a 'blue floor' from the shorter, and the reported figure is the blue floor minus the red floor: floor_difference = 1.1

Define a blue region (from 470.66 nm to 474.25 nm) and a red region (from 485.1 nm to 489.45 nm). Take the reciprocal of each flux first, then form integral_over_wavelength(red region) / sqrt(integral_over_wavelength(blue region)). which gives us 1.1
